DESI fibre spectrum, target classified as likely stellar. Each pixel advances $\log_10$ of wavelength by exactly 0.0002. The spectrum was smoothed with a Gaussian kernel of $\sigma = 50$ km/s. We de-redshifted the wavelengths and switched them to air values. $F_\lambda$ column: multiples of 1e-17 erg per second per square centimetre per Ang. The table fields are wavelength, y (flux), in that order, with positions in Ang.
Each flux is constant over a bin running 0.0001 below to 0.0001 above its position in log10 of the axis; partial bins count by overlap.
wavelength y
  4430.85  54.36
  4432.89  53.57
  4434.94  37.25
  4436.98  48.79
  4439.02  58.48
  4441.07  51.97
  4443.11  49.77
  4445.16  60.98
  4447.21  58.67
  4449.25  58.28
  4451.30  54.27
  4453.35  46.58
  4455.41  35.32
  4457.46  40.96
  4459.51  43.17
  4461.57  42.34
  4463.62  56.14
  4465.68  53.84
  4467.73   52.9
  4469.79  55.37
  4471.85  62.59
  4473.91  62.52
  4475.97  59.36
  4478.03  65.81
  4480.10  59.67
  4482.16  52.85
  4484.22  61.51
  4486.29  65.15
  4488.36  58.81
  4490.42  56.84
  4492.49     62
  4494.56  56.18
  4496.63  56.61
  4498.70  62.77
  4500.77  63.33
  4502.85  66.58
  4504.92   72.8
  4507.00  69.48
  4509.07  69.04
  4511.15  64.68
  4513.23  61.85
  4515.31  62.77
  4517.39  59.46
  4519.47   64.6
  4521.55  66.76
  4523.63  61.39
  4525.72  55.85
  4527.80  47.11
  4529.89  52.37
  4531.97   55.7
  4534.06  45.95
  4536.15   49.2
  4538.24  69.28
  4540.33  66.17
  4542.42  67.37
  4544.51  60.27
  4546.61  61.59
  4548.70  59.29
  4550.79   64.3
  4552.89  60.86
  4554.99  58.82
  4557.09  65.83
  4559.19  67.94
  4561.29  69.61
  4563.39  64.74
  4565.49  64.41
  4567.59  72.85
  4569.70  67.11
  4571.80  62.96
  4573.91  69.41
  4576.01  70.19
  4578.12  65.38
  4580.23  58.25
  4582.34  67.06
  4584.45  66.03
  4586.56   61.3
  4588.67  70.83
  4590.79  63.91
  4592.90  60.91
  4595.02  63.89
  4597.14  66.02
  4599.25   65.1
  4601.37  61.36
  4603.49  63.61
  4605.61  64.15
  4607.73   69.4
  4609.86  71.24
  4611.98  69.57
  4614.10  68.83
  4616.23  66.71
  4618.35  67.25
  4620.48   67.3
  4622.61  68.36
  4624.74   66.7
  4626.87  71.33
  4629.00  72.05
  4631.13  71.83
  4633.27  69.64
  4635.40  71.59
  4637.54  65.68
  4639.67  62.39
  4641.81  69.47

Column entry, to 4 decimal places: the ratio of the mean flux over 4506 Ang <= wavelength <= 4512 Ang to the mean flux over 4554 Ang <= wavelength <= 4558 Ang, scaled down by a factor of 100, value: 0.0109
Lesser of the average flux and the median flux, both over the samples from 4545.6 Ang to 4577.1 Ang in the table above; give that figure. 65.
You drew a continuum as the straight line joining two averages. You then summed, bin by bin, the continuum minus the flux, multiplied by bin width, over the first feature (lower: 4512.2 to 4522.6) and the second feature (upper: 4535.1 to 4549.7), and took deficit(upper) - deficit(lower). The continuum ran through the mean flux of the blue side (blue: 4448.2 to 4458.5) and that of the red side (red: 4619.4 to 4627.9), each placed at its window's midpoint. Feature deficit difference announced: 30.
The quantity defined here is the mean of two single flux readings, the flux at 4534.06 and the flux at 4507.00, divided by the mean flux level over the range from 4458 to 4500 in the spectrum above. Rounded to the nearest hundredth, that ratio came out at 1.01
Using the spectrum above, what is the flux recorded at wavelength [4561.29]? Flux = 69.61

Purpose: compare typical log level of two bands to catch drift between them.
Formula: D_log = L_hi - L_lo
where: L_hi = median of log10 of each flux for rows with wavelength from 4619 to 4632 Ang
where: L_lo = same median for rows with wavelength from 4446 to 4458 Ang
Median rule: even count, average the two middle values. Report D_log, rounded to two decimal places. 0.14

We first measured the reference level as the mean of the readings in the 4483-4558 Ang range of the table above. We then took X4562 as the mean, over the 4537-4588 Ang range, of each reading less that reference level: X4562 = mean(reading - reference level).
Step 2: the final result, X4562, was 3.9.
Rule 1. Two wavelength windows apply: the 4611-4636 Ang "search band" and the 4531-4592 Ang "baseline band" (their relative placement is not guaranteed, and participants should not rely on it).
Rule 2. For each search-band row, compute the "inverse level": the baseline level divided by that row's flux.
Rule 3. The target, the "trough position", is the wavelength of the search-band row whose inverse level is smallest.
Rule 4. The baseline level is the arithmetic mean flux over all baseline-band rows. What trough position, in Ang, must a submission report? 4629.00 Ang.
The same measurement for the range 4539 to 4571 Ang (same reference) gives 4567.59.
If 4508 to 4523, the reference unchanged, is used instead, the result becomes 4509.07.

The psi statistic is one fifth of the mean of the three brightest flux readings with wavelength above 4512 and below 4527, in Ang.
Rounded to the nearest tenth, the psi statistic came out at 12.9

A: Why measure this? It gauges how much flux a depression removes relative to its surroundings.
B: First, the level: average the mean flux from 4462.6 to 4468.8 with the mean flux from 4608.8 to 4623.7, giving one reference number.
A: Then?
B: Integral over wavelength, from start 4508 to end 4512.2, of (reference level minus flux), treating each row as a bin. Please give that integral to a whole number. -23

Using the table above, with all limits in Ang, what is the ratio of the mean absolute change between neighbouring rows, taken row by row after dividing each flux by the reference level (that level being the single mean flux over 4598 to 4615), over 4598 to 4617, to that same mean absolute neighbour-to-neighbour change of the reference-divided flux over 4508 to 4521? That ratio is 0.69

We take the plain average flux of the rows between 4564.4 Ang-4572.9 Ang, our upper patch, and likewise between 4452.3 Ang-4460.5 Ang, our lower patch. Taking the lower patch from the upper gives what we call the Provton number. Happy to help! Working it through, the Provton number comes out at 25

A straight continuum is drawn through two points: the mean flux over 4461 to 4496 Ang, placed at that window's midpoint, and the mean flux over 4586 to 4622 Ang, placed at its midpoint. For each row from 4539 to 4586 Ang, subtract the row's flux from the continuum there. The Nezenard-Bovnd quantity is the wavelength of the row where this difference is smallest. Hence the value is 4567.59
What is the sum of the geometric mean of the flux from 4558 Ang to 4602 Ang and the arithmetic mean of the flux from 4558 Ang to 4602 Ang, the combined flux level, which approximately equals 131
